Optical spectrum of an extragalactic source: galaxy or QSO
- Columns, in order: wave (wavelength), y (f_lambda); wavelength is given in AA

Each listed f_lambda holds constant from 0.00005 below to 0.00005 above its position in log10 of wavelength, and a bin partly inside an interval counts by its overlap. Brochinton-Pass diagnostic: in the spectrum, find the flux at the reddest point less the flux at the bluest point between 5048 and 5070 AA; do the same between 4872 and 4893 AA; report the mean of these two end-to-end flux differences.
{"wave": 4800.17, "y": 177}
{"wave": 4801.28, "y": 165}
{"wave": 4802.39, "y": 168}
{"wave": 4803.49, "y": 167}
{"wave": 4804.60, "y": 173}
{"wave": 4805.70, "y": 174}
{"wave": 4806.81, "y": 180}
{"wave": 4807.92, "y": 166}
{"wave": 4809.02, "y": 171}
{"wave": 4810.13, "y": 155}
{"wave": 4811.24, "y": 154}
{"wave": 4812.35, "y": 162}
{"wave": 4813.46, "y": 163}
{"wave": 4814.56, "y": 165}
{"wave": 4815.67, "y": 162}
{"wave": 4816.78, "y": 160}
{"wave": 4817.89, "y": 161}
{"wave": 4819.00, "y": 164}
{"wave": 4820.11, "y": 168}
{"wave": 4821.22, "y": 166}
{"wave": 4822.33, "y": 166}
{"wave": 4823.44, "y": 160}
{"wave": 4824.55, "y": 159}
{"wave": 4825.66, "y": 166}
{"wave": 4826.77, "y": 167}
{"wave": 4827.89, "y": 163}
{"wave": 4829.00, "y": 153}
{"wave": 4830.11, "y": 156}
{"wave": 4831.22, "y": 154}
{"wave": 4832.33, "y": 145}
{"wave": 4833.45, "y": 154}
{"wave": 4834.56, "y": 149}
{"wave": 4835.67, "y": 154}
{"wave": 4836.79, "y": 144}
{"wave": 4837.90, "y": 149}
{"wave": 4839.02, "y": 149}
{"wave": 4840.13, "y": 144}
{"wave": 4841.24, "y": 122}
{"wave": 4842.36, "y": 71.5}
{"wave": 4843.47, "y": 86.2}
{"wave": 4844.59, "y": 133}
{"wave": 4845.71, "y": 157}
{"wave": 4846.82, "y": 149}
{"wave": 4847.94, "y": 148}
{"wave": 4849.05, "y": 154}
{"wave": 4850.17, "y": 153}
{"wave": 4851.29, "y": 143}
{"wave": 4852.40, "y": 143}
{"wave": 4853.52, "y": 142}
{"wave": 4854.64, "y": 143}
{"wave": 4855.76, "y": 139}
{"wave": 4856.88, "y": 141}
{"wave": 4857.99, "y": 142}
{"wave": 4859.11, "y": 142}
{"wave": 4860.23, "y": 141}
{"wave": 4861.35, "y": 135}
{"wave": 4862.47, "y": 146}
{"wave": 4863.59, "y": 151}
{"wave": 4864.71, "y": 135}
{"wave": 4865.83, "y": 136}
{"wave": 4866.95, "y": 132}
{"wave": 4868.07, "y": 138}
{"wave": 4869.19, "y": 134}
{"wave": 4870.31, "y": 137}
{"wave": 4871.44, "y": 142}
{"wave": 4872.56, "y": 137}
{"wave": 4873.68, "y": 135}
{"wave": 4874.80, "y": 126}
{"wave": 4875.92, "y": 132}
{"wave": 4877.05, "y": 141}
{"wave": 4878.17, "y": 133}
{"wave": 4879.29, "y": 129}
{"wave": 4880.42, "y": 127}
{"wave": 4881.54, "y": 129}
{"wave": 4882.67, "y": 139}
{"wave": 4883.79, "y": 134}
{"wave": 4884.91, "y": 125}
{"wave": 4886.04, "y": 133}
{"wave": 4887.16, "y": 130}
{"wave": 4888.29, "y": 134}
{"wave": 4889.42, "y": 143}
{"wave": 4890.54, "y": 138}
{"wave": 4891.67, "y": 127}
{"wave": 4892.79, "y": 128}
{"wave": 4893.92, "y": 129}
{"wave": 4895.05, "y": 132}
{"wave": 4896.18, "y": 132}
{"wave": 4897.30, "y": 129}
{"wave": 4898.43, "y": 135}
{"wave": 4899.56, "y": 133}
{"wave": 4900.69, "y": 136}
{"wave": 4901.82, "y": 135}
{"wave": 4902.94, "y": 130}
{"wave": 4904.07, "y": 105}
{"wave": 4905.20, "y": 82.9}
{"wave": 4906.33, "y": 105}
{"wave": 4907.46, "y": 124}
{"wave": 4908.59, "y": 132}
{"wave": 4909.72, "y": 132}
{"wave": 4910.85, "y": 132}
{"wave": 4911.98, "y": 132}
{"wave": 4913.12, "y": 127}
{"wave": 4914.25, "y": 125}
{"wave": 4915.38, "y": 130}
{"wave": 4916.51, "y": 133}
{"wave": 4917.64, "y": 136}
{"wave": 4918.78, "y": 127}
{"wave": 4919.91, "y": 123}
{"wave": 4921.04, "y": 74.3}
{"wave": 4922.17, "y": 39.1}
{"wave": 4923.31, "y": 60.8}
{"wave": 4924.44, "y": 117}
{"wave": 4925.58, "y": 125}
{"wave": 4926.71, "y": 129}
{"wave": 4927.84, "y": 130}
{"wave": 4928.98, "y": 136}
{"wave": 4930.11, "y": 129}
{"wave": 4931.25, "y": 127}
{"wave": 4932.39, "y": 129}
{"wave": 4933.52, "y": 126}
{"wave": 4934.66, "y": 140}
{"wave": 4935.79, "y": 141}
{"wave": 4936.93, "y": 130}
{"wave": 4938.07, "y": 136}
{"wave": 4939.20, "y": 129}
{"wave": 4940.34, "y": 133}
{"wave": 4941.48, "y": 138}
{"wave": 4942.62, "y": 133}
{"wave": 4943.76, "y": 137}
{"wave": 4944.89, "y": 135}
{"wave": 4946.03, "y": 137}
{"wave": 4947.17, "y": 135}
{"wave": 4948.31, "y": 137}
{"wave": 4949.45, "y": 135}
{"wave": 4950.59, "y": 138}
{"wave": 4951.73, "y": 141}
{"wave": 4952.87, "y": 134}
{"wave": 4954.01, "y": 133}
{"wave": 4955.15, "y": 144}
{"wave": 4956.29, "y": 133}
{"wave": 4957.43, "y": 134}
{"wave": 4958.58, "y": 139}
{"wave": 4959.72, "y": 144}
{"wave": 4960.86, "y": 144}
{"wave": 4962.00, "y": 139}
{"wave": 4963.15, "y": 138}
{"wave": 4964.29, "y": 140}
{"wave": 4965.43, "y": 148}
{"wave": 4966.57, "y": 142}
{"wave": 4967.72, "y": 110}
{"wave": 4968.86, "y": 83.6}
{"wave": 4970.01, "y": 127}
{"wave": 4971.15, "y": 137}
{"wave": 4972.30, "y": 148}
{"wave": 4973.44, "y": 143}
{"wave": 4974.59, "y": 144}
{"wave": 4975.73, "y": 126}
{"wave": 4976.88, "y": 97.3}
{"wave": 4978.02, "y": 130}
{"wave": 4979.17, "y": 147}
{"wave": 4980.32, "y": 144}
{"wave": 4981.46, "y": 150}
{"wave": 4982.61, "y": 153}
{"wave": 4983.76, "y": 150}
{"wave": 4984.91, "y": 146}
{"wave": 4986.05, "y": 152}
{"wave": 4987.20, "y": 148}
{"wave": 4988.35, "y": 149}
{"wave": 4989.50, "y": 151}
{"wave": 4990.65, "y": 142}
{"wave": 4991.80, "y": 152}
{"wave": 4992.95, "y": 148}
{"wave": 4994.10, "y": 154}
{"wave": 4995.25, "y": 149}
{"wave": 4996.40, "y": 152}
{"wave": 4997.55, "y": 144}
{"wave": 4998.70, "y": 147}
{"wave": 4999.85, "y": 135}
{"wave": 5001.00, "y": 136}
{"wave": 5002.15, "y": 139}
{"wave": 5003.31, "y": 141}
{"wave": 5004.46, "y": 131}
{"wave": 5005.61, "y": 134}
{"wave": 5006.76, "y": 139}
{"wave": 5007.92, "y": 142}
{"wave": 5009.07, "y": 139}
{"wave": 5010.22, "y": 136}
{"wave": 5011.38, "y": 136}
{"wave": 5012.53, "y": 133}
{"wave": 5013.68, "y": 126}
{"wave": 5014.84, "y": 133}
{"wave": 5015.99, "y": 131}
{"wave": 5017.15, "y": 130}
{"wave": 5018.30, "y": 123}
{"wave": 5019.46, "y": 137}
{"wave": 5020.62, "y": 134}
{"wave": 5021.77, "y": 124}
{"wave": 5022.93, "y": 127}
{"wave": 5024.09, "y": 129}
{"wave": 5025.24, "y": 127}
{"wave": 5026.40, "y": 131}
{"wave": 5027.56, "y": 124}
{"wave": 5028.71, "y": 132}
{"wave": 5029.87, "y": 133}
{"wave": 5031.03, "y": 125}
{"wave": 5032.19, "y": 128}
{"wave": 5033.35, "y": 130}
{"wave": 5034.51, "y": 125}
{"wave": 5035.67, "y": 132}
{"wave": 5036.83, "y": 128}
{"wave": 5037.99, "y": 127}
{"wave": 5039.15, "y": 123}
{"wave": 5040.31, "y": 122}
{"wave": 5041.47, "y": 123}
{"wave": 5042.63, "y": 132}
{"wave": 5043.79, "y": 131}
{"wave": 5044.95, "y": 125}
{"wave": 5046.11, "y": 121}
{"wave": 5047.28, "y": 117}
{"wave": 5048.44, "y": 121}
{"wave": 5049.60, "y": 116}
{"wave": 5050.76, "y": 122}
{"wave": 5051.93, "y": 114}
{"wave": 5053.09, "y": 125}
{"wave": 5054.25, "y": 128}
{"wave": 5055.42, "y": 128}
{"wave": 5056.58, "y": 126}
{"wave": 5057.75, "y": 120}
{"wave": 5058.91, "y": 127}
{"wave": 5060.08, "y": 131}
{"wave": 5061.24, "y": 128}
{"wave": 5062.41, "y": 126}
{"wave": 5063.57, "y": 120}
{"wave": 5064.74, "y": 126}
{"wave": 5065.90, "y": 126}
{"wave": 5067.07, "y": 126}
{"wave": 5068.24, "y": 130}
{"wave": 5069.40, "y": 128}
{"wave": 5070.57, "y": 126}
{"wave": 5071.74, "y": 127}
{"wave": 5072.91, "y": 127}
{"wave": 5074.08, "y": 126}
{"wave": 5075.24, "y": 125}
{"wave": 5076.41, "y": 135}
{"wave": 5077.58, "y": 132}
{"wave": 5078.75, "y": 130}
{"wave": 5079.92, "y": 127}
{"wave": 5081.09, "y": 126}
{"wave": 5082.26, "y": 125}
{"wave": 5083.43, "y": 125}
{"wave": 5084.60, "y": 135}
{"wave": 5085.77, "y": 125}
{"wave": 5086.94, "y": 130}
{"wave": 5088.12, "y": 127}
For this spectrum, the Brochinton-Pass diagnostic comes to -1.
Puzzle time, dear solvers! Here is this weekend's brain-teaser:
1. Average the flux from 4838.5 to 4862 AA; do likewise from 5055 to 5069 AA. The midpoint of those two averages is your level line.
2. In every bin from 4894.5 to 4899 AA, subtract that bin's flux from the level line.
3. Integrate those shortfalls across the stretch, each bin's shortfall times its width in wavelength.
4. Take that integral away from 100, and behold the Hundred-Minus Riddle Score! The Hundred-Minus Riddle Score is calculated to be 102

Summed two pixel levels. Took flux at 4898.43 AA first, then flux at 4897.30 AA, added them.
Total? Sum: 264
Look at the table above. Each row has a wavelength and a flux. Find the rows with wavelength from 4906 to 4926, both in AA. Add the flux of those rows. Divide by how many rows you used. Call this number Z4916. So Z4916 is 115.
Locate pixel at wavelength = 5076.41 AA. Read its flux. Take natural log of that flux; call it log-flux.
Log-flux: 4.91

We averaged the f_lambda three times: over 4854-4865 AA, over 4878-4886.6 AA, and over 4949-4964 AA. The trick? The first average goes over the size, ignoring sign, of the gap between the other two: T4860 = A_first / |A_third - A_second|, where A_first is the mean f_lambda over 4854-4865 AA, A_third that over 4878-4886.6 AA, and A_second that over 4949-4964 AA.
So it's 20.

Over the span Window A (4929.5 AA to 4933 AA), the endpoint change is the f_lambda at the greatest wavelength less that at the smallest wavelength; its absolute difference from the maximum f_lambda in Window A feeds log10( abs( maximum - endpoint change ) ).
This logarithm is 2.11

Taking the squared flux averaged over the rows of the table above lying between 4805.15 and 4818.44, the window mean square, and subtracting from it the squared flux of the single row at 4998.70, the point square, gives 5476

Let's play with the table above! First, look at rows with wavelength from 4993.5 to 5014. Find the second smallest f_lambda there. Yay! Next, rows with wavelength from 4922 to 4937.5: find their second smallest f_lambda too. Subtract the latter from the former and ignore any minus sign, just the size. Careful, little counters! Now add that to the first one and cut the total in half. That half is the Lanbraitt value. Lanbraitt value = 101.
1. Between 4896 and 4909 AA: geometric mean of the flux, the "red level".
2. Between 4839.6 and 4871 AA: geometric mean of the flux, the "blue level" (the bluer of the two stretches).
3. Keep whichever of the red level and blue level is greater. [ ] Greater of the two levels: 136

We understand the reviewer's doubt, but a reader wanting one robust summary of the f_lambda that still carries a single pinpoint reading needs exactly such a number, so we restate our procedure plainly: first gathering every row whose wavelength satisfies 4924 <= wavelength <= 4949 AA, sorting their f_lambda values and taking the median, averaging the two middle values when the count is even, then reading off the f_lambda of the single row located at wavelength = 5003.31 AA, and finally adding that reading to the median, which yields 274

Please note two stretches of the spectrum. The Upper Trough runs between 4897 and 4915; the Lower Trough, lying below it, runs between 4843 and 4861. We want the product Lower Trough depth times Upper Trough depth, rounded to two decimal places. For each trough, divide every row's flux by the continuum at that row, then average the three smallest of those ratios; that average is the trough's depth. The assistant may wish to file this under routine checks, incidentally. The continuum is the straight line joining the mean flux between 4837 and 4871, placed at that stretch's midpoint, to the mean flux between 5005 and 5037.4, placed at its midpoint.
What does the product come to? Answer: 0.62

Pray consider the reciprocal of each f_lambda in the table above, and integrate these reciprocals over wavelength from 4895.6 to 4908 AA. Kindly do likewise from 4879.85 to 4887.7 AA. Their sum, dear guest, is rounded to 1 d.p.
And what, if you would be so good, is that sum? 0.2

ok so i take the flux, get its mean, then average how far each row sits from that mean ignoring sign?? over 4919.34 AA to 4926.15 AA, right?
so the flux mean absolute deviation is 32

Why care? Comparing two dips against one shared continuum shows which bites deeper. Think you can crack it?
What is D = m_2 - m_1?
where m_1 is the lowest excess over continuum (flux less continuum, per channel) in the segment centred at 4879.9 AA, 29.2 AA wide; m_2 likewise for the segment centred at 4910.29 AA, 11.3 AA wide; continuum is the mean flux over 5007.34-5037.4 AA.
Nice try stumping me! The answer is -42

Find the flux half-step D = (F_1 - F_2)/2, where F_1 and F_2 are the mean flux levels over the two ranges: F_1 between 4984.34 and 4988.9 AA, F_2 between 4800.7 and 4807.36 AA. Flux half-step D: -11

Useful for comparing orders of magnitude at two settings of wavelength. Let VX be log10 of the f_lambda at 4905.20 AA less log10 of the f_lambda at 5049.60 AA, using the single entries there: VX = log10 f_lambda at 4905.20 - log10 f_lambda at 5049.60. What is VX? -0.15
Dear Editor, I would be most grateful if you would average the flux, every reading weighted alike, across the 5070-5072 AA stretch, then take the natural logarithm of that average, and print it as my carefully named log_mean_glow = 4.84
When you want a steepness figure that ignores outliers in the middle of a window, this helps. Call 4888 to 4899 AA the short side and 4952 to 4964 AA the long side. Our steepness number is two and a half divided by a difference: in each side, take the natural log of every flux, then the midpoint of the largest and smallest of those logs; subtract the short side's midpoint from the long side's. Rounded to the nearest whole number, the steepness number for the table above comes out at 94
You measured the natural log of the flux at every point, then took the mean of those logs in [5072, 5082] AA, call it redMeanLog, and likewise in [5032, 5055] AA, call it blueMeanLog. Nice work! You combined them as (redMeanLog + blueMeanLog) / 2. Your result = 4.84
